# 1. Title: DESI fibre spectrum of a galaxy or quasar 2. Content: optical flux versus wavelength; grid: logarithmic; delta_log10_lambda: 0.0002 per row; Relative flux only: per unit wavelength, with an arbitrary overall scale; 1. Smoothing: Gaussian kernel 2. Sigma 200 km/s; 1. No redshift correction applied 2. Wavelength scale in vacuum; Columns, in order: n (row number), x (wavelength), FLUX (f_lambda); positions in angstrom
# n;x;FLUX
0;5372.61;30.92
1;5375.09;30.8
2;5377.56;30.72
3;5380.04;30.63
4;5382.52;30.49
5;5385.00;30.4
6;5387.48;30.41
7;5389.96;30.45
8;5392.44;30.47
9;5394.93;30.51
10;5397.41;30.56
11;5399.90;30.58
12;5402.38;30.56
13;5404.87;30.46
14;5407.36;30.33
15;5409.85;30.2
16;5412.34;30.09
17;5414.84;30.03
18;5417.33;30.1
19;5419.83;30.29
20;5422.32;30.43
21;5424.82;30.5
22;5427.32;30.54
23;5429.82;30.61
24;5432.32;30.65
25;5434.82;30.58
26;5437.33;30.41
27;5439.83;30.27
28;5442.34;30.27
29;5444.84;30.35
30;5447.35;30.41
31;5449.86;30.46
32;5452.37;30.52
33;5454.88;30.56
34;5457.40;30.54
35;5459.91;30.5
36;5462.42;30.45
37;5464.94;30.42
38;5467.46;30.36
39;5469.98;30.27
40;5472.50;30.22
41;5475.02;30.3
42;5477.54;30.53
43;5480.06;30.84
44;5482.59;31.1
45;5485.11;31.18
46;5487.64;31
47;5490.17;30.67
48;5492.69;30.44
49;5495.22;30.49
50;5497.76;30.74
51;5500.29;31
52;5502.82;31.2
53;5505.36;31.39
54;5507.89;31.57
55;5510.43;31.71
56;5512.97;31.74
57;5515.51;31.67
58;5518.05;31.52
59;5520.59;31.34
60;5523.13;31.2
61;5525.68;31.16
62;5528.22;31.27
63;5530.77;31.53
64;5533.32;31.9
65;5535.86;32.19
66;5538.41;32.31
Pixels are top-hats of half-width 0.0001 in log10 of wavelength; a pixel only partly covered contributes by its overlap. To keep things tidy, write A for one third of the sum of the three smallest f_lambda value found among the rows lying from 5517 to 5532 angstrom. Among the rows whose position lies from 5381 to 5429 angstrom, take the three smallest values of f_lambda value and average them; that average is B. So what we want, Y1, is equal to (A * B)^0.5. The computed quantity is 30.6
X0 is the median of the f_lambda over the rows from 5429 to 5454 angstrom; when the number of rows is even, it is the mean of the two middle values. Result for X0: 30.4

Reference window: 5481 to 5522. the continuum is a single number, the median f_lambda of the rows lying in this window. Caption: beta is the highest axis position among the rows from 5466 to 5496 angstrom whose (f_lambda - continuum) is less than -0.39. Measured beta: 5495.22 angstrom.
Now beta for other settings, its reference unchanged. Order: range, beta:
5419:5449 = 5447.35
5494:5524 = 5497.76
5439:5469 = 5467.46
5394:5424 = 5422.32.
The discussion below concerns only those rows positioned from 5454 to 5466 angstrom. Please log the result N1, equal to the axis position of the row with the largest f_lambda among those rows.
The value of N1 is 5454.88 angstrom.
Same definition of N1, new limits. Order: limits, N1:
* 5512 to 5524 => 5512.97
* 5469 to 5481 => 5480.06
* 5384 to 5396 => 5394.93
